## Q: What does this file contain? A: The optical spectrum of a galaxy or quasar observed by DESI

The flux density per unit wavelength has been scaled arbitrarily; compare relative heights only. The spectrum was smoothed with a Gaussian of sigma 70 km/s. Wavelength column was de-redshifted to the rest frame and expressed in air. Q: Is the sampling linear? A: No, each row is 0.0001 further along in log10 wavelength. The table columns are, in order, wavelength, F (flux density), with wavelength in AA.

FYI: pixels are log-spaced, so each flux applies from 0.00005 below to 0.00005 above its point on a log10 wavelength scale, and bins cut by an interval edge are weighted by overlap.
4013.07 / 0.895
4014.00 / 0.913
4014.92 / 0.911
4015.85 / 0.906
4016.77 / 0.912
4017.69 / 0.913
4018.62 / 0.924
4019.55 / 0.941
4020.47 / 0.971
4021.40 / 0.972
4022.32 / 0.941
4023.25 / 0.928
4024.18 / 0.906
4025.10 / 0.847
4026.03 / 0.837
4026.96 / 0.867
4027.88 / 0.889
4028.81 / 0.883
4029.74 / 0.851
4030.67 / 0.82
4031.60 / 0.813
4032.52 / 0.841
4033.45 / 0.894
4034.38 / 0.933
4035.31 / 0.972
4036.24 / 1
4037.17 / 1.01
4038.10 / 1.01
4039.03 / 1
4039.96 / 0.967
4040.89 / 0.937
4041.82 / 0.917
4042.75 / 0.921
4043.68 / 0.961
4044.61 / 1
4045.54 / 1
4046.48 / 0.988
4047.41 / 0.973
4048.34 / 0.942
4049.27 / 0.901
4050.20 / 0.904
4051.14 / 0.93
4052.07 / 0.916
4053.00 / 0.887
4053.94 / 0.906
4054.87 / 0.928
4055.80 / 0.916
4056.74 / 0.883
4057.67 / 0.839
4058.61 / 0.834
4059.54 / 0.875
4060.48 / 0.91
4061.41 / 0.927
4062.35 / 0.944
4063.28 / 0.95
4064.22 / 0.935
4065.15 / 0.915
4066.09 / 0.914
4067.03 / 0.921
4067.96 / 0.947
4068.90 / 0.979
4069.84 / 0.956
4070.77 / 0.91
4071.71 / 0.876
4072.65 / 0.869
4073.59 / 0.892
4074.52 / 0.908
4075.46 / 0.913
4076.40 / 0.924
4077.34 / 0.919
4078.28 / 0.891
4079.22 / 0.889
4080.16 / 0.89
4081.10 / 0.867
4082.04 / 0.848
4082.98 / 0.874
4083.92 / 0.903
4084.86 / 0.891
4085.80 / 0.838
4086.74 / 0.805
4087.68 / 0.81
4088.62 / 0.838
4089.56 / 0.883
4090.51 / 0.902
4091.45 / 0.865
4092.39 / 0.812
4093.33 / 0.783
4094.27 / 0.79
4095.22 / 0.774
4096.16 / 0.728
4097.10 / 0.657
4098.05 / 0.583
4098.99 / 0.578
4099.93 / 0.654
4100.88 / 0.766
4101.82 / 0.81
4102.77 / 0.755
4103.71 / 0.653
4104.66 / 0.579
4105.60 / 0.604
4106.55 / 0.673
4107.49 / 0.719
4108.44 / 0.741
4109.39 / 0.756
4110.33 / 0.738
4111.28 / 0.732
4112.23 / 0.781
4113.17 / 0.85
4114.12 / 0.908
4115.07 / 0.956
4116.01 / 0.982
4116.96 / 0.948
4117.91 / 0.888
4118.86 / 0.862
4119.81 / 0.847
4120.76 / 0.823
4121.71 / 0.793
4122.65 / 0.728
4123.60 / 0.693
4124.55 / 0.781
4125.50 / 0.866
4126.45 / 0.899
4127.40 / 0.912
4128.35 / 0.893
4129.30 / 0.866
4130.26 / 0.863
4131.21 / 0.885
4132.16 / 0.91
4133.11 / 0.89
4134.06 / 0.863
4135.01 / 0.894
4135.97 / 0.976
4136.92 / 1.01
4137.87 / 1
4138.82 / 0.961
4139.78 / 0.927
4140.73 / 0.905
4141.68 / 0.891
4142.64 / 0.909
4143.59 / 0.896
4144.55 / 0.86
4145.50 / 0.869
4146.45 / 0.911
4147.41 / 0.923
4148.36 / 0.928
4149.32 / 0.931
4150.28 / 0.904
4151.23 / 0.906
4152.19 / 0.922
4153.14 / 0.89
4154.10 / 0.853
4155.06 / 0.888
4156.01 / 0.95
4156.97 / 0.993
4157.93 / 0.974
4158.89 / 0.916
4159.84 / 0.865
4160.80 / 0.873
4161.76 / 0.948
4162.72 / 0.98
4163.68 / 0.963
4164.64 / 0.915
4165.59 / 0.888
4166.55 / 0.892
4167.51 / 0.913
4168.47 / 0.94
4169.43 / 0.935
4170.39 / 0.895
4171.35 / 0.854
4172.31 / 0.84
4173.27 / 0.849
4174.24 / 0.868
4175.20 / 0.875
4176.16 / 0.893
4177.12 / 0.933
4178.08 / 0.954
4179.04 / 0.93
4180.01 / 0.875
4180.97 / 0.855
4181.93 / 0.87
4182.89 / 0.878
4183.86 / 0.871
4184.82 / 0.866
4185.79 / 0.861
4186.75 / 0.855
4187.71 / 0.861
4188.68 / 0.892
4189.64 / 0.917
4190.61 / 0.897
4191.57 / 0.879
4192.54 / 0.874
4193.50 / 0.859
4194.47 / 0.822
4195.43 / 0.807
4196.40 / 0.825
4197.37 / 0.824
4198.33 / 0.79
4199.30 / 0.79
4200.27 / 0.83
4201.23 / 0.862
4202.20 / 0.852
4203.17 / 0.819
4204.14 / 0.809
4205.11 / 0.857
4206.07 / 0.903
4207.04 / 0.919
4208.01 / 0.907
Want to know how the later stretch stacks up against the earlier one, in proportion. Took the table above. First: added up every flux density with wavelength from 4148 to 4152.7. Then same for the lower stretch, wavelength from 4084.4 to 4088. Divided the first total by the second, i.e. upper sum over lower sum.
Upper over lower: 1.4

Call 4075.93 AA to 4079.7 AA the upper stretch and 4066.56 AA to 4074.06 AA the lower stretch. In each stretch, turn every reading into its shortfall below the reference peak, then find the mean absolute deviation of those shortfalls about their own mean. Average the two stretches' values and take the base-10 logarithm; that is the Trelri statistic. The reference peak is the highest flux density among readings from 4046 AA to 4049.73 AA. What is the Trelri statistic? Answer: -1.62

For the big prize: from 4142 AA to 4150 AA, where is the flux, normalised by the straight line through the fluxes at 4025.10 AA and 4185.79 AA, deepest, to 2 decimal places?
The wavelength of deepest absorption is 4144.55 AA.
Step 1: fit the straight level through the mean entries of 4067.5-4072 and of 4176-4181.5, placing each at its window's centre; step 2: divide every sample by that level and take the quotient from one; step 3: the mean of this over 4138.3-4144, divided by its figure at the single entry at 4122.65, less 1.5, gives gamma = -1.5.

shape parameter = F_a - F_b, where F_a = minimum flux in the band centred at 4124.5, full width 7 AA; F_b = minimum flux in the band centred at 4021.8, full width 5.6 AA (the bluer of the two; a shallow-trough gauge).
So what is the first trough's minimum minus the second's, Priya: -0.21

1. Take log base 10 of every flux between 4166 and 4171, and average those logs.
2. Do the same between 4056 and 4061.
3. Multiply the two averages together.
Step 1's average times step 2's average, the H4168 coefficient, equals 0.0024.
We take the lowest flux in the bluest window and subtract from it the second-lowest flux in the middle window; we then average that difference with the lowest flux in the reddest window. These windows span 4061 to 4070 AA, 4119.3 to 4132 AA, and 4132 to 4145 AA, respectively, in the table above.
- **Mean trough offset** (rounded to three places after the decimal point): 0.523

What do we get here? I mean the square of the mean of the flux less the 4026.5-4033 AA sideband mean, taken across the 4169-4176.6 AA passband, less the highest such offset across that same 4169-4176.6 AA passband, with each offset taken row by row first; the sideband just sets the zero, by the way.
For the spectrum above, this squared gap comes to 0.0035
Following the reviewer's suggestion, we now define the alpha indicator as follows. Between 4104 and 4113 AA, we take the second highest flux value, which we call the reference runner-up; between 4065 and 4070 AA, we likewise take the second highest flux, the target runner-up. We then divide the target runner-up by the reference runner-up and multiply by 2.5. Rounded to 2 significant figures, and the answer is 3.2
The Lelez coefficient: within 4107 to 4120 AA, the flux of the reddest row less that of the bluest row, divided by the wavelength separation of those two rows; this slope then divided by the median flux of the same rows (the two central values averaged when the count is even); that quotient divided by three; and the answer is 0.0041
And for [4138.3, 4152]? -0.0016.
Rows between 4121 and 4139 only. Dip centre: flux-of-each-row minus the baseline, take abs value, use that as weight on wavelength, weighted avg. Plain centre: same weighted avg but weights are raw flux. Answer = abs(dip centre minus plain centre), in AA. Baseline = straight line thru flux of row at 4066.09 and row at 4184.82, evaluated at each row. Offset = 1.5 AA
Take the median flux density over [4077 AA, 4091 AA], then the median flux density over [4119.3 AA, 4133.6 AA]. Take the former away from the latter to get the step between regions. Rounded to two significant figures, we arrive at -0.017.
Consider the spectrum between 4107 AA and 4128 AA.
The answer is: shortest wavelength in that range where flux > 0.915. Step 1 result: 4115.07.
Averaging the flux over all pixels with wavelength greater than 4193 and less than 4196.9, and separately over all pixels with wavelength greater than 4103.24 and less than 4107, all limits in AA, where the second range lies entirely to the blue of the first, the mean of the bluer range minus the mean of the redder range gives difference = -0.20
